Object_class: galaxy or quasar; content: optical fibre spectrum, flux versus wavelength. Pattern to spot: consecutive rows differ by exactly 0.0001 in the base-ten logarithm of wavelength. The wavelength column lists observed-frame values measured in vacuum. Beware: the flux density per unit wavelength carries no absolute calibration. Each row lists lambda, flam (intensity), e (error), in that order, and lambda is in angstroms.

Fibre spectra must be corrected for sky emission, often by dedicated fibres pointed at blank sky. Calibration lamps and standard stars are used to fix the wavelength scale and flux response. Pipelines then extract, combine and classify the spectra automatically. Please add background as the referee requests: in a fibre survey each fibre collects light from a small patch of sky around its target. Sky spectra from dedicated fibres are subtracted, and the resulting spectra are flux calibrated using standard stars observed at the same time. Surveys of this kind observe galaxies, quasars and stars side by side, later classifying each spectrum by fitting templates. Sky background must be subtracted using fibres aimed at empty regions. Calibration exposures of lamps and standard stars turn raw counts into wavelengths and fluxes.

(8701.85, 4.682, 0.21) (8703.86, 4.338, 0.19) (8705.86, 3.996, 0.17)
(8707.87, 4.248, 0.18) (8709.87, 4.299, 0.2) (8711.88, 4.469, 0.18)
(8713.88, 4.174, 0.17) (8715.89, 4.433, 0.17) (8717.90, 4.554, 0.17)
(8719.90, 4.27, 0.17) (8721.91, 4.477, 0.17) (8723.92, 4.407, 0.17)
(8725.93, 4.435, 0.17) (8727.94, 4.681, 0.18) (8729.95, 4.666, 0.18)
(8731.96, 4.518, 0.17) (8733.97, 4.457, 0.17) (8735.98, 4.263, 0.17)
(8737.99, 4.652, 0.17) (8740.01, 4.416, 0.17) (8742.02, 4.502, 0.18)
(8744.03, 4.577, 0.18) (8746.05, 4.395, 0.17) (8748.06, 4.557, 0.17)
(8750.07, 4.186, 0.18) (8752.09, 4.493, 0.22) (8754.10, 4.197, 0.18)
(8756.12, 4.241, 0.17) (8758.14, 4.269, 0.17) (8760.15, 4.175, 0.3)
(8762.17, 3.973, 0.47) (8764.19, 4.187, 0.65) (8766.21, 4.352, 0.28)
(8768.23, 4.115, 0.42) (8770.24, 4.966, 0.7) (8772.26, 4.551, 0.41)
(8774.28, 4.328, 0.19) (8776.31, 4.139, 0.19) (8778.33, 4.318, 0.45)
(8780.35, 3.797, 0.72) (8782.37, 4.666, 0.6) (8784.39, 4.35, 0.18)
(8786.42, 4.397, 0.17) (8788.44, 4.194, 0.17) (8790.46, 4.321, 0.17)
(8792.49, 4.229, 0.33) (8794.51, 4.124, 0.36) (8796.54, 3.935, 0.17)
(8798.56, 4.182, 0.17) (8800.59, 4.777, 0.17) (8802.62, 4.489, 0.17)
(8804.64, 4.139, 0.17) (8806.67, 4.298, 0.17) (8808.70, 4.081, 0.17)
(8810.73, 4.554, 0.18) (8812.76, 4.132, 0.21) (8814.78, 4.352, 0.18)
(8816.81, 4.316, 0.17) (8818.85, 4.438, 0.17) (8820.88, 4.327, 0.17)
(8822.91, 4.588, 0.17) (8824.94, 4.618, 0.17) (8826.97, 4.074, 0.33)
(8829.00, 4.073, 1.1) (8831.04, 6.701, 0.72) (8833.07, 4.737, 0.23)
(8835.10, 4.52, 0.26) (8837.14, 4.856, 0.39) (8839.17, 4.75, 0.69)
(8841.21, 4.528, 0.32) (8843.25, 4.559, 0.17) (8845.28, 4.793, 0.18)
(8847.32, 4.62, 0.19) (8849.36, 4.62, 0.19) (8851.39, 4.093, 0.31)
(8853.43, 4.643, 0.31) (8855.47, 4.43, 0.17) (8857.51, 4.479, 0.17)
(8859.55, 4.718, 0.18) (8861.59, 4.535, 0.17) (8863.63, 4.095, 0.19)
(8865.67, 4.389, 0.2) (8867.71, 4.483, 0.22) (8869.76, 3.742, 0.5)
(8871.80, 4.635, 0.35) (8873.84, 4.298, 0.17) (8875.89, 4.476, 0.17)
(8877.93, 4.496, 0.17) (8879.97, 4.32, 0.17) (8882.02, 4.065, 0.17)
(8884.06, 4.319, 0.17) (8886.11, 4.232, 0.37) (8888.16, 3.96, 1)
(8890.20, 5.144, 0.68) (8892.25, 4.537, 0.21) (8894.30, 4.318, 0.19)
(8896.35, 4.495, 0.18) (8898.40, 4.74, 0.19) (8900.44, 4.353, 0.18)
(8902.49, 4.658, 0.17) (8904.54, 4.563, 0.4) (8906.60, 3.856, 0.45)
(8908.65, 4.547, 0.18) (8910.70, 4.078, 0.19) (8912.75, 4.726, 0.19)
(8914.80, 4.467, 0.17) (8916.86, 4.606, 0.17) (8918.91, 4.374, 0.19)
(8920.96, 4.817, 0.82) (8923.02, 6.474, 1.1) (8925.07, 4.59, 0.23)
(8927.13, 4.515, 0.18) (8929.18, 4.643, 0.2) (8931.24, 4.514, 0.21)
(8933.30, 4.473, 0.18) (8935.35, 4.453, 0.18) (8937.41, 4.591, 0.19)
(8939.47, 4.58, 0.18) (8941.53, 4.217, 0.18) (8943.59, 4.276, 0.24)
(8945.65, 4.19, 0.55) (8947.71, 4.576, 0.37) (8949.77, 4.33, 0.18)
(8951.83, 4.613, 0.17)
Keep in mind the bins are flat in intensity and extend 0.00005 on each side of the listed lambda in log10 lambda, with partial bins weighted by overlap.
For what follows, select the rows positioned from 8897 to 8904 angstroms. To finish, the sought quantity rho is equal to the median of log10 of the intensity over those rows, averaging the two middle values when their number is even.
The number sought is 0.668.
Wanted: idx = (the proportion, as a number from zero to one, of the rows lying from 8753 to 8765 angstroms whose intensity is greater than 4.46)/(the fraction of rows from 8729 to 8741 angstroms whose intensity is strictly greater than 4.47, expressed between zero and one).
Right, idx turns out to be 0.00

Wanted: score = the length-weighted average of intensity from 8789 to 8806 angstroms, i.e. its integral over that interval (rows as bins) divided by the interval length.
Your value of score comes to 4.27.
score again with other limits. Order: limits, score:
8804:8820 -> 4.29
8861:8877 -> 4.33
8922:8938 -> 4.79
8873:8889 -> 4.27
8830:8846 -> 4.93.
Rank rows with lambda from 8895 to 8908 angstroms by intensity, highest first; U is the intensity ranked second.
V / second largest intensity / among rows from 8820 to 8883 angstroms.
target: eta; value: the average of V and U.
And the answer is 4.76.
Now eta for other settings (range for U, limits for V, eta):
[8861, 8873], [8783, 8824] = 4.56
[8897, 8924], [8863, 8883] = 4.66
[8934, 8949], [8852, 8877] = 4.61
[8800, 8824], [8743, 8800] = 4.63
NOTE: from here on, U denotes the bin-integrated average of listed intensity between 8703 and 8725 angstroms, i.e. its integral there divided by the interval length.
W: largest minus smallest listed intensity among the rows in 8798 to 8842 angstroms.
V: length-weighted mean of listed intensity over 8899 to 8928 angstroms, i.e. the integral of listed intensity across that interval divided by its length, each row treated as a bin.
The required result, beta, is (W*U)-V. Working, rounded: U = 4.33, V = 4.6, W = 2.6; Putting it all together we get 6.8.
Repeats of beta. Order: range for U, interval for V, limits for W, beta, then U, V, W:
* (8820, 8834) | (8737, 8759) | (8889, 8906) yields -0.5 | 4.74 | 4.4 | 0.8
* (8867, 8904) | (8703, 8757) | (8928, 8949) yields -2.4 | 4.41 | 4.4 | 0.5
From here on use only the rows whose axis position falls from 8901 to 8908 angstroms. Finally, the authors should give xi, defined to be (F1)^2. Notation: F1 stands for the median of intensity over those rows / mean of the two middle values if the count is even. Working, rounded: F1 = 4.56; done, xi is 20.8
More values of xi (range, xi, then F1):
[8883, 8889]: 17.9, 4.23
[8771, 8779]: 18.7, 4.32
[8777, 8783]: 18.6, 4.32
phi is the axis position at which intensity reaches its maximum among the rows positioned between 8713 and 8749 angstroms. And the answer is 8727.94 angstroms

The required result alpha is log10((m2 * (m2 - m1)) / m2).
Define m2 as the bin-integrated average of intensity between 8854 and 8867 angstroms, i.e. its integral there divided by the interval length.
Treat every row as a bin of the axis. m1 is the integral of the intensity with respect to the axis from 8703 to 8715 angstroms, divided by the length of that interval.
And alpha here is -0.7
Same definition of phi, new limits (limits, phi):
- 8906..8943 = 8923.02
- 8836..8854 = 8837.14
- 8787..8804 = 8800.59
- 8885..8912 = 8890.20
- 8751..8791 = 8770.24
